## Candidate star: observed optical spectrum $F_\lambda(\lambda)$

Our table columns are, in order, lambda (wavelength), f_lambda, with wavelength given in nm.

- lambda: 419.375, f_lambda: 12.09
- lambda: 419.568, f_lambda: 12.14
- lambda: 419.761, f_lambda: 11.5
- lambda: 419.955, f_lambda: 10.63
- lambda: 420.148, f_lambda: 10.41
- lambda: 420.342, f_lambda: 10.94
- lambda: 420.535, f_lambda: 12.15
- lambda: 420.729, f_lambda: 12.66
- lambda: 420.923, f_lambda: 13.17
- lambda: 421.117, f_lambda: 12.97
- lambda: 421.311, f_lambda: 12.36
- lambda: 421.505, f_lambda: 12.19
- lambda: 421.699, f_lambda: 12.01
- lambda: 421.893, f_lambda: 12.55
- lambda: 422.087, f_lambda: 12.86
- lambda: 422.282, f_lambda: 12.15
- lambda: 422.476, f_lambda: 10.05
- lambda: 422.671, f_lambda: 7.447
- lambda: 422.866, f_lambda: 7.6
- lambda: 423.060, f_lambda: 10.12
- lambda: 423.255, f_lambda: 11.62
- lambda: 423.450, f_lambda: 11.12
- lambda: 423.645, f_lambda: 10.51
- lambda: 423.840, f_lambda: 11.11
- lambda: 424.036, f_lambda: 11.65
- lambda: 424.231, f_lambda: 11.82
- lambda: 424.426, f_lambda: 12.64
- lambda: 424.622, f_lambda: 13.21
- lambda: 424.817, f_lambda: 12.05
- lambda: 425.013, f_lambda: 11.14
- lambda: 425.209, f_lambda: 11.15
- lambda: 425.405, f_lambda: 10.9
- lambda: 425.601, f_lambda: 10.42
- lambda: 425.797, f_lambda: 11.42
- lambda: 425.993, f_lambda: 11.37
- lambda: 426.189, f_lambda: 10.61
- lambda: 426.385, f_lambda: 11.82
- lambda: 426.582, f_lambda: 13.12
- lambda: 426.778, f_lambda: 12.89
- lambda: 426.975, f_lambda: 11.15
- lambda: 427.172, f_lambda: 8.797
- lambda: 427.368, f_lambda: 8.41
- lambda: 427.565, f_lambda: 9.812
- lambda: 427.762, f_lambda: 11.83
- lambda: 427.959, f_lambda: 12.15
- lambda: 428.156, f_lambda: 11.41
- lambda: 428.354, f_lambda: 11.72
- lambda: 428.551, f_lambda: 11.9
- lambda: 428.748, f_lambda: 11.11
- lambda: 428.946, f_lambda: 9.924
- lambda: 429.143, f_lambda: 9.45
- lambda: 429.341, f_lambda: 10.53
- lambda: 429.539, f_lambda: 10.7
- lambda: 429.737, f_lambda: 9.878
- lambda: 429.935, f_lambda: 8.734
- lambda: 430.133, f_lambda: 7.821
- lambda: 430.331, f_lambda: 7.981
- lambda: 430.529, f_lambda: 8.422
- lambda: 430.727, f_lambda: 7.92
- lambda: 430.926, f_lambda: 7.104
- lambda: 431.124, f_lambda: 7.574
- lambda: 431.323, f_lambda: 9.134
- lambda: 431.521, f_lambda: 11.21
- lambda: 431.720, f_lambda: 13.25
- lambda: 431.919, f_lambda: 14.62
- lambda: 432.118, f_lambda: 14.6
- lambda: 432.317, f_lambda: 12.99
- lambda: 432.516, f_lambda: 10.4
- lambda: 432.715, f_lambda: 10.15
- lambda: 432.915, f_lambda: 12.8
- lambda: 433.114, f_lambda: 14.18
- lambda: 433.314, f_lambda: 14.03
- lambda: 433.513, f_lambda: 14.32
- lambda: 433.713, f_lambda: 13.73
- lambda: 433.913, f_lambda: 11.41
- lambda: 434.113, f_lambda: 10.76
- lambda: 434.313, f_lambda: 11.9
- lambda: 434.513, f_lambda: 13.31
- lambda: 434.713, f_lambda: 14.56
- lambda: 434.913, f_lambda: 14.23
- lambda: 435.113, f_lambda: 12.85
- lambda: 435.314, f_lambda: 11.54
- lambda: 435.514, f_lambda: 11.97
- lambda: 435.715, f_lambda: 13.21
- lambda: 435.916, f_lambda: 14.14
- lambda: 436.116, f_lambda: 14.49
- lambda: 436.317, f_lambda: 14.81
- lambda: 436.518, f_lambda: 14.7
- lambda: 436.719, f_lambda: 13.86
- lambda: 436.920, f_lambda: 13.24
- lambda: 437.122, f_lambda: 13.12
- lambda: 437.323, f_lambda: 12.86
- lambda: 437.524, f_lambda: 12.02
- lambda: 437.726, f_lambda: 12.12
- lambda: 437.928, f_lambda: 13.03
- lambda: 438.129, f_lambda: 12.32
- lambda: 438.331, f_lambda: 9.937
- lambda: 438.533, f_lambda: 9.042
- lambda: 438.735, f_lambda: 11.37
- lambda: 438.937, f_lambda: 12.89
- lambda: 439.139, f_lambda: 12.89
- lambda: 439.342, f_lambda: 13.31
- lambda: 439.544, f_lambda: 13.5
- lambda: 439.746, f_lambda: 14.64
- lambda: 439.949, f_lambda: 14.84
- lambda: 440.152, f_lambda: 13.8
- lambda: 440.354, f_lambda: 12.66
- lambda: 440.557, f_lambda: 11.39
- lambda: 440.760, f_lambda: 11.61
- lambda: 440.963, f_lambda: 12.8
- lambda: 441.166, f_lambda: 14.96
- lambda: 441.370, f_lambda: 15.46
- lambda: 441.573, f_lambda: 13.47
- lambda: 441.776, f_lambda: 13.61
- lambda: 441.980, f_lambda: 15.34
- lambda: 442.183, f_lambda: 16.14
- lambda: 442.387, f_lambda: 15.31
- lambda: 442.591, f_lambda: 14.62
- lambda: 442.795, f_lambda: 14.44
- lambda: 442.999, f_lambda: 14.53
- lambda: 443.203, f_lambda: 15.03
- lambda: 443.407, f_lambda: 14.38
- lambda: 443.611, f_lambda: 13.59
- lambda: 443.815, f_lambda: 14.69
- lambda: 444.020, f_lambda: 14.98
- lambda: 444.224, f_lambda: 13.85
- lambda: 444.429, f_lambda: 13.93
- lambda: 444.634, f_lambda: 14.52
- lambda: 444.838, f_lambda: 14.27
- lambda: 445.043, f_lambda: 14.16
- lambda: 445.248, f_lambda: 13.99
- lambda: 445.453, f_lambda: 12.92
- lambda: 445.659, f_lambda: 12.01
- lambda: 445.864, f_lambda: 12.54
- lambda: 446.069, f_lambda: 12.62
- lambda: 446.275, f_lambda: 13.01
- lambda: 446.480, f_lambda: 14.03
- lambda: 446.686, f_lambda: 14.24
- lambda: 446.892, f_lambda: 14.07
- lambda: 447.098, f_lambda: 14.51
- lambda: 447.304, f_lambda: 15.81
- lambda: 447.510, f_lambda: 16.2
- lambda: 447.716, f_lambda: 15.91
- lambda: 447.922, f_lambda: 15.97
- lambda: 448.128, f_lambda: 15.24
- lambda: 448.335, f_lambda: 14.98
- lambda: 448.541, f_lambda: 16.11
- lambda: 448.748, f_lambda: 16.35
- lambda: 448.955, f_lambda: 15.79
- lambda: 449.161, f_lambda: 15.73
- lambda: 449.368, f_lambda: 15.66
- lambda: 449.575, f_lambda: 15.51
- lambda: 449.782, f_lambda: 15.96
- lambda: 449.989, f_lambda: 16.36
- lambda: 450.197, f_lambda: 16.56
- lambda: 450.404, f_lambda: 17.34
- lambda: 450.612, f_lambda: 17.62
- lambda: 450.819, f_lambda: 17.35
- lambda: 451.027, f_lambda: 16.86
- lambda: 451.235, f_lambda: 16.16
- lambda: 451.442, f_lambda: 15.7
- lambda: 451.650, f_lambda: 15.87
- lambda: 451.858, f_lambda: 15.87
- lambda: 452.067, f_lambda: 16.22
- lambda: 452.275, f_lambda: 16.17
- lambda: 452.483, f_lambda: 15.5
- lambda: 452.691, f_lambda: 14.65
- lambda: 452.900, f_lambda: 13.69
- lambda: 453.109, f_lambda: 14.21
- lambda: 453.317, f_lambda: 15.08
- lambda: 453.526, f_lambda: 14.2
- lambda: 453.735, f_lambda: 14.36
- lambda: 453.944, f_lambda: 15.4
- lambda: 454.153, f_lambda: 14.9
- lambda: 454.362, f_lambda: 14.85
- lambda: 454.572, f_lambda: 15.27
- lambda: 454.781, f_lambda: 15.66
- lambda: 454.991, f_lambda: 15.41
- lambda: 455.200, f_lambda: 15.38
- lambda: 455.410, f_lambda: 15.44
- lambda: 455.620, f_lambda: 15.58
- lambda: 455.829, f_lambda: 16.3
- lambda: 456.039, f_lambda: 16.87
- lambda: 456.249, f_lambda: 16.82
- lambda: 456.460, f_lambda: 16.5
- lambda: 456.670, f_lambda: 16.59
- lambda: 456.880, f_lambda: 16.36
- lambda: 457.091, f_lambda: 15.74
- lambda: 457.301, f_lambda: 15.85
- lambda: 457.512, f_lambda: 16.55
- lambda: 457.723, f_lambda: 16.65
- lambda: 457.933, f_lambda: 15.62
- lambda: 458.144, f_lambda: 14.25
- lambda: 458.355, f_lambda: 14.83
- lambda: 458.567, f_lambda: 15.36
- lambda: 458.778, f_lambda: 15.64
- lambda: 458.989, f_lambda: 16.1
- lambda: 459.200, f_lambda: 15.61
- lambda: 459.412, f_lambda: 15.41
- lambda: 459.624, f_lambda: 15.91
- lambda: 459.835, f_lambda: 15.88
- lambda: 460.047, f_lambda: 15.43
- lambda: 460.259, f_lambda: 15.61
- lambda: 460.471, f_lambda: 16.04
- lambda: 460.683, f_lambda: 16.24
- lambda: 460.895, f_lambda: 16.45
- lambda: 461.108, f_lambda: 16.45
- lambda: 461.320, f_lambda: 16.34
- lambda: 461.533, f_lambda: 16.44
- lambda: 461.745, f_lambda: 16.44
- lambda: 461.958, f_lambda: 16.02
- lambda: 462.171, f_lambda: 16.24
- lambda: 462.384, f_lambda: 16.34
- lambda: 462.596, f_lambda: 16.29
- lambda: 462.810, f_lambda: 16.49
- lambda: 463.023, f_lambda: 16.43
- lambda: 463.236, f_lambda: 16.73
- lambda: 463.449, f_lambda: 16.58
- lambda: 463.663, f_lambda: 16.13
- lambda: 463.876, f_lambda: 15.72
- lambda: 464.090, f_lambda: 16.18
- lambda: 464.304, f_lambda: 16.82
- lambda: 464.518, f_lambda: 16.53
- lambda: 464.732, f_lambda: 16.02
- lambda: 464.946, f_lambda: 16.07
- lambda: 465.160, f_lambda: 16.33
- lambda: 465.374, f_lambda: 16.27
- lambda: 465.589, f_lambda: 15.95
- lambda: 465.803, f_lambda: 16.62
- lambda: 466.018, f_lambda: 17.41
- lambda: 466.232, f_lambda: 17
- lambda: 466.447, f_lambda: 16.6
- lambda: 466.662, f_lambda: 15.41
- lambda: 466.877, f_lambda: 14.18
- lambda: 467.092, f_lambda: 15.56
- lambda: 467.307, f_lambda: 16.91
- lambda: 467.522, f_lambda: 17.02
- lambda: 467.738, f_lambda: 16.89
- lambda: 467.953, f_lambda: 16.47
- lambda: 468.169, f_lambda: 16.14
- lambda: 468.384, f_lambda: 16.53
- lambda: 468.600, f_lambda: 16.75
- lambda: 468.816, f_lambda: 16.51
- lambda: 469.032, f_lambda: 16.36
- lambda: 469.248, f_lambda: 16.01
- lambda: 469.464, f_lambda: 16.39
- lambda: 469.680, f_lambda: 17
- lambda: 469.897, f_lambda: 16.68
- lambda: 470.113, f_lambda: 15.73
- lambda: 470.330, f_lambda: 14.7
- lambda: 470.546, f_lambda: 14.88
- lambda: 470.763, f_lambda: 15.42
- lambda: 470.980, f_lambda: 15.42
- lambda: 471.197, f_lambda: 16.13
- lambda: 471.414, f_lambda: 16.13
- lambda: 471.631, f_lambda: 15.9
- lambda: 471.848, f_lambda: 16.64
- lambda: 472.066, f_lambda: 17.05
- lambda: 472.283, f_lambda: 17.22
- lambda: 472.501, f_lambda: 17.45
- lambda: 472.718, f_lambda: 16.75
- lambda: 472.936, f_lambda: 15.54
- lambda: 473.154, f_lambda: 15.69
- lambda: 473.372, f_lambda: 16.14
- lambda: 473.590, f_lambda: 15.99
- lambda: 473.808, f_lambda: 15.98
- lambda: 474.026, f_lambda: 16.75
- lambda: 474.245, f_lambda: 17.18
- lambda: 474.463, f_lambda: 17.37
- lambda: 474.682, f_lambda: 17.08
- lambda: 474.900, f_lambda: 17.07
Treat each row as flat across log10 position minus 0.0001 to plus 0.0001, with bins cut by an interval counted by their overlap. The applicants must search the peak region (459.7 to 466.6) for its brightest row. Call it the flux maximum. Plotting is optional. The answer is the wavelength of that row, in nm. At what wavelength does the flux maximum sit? 466.018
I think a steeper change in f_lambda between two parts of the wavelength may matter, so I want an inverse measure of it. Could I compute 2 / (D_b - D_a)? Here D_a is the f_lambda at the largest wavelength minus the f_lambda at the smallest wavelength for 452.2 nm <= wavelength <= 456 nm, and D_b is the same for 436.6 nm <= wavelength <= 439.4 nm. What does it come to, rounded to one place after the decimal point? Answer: -2.9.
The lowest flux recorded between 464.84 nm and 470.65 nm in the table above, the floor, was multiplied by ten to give 142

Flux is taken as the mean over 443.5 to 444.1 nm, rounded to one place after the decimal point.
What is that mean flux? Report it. 14.4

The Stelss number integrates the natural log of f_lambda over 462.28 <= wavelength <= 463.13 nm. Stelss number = 2.38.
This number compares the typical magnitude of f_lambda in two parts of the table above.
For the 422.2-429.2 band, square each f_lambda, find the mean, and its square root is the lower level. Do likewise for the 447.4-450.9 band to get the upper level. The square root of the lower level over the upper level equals 0.83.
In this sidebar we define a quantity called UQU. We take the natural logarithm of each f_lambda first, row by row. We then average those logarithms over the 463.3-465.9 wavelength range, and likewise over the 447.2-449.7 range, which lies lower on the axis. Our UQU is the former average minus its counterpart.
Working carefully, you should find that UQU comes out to 0.031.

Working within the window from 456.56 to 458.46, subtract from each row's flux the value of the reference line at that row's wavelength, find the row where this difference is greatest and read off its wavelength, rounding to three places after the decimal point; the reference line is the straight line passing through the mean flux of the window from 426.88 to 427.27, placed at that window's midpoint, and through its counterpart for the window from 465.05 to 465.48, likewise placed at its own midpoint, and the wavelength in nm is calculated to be 456.670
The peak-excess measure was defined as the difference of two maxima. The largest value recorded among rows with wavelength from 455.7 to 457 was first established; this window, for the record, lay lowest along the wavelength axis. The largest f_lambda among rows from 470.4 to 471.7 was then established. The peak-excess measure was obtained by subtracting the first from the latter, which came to -0.7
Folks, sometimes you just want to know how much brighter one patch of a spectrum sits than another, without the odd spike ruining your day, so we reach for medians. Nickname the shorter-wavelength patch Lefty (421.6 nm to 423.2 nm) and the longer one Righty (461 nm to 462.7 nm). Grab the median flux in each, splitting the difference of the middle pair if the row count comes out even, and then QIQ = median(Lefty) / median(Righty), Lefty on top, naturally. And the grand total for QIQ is 0.68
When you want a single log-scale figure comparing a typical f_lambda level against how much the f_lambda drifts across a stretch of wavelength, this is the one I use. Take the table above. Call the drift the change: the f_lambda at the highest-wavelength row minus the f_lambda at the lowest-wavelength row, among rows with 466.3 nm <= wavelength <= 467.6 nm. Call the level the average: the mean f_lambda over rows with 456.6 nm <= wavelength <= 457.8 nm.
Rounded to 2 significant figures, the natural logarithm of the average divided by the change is 3.7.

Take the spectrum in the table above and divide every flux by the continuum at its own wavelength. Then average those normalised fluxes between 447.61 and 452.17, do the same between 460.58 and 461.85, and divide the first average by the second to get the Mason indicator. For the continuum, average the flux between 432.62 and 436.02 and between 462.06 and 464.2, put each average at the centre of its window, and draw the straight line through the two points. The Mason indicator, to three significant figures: 1.07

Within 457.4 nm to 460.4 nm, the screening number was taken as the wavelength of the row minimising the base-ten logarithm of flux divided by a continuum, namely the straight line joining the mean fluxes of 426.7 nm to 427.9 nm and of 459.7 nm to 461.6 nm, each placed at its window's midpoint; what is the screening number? 458.144 nm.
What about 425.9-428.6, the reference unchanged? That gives 427.368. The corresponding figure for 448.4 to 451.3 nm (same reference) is 449.575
